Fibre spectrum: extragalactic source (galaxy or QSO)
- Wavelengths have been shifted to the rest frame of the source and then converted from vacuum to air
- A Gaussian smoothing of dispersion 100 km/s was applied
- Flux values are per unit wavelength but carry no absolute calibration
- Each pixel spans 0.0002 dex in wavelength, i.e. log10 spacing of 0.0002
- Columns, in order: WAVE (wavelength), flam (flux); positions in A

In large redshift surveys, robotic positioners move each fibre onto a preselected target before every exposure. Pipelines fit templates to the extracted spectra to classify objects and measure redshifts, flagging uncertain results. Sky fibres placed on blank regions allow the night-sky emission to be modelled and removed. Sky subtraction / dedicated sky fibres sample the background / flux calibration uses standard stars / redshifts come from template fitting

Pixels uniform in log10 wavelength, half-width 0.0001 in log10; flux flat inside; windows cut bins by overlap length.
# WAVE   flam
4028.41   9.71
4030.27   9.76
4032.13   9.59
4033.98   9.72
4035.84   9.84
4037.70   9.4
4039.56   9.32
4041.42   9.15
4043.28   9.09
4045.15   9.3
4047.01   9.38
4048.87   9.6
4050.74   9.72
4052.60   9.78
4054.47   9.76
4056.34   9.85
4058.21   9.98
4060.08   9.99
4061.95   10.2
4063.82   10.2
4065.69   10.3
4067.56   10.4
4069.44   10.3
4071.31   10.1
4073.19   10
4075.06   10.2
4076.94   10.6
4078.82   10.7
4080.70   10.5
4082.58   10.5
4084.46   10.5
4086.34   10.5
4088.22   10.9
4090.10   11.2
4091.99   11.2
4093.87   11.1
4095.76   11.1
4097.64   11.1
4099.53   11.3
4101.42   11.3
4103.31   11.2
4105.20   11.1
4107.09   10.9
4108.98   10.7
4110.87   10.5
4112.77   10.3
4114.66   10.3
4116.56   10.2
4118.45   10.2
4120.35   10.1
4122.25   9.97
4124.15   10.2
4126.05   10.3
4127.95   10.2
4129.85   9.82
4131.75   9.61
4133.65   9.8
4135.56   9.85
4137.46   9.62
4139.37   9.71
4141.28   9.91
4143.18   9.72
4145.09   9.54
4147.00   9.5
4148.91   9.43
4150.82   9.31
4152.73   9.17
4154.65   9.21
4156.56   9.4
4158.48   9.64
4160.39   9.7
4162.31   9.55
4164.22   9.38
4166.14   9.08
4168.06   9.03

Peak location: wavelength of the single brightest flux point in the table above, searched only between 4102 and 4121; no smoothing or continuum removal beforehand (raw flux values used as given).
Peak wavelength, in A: 4103.31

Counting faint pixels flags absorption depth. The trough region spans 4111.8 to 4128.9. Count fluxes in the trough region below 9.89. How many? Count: 0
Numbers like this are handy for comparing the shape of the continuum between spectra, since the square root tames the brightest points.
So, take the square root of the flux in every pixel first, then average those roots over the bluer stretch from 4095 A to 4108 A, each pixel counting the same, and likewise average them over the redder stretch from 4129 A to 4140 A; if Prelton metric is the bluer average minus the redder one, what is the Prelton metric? 0.22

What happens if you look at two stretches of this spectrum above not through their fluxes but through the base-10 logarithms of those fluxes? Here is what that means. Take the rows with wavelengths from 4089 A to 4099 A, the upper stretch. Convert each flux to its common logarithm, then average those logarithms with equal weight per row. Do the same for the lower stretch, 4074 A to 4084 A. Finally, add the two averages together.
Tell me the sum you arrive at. 2.068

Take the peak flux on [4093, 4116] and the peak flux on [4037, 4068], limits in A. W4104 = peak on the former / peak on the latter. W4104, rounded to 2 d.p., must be 1.09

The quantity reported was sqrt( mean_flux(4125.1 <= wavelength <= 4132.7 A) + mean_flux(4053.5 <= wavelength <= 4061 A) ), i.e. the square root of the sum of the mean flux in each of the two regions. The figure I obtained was 4.46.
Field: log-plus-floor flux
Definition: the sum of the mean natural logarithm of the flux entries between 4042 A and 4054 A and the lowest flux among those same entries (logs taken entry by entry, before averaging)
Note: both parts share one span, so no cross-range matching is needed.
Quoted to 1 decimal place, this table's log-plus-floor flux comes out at 11.3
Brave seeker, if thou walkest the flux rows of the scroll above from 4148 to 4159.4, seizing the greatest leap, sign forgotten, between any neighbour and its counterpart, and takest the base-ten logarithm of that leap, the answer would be -0.62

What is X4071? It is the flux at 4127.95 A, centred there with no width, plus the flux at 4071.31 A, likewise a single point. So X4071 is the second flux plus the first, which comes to 20.3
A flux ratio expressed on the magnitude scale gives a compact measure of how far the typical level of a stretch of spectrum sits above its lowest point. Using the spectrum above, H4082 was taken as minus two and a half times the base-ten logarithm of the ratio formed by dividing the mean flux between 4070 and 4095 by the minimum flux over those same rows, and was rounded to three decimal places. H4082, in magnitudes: -0.065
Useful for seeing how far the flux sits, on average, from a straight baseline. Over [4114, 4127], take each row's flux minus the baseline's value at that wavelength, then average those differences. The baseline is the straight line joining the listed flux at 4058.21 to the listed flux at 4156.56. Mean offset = 0.6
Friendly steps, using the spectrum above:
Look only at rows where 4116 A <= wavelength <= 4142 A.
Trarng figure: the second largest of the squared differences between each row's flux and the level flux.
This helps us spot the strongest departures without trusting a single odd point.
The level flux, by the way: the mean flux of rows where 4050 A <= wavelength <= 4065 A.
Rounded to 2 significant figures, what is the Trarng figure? 0.11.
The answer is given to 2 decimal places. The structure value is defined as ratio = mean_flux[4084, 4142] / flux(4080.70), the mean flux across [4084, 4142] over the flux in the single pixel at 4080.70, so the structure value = 1.00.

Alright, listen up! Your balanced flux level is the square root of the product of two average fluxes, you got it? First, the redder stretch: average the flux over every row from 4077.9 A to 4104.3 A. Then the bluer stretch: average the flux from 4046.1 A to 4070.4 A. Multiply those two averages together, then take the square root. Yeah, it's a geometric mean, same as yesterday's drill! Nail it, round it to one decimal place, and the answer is 10.4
